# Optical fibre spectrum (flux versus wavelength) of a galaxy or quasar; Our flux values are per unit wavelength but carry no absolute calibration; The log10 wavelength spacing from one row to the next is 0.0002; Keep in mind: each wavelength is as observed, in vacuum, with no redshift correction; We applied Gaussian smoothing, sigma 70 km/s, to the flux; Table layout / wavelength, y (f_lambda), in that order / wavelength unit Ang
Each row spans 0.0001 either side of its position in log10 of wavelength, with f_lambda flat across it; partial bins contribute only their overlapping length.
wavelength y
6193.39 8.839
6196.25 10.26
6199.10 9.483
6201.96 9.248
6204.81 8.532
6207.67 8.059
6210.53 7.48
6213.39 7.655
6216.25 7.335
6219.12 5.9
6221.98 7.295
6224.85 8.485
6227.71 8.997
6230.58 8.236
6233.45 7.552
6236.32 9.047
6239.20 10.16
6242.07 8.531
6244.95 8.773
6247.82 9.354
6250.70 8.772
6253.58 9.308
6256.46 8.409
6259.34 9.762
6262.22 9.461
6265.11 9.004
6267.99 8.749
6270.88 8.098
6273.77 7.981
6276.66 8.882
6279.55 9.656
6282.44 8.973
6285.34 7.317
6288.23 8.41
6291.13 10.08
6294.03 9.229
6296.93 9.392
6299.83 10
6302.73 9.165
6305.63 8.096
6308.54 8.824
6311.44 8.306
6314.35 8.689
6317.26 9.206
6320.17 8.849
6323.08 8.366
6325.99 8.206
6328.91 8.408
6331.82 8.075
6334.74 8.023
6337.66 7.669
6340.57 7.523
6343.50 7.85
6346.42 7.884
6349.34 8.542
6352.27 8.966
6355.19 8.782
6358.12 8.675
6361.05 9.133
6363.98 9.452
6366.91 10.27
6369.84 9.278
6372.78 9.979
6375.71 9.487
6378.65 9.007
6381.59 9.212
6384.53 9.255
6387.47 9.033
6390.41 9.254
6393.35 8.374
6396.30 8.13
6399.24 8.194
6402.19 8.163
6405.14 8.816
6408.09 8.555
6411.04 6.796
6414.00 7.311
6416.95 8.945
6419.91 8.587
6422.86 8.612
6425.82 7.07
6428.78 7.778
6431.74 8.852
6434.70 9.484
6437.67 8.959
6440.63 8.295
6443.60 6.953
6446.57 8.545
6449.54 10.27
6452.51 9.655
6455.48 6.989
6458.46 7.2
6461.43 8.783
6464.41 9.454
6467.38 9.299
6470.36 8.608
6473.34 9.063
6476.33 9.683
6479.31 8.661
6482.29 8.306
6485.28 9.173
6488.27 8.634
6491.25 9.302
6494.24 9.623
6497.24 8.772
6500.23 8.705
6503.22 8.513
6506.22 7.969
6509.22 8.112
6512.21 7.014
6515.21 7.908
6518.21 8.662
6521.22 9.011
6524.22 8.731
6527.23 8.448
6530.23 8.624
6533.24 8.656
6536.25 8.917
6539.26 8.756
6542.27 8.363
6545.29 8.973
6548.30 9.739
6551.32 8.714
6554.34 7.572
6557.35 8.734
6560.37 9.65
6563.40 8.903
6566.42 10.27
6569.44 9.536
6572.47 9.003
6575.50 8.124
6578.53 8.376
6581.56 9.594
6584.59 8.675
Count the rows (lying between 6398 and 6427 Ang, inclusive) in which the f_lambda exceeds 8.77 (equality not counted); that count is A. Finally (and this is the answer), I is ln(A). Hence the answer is 0.7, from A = 2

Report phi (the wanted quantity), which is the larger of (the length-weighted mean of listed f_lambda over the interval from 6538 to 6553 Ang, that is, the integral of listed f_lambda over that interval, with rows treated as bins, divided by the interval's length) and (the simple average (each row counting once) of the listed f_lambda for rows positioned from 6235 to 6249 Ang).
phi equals 9.17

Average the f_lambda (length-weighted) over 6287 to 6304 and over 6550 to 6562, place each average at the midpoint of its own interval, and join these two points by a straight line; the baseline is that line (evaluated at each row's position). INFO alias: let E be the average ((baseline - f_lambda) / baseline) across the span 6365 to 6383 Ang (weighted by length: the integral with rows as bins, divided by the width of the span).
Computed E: -0.04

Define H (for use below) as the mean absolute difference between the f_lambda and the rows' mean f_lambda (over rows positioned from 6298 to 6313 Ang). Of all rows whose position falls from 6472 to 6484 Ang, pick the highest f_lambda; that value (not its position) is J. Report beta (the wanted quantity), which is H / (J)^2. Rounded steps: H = 0.56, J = 9.683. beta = 0.0060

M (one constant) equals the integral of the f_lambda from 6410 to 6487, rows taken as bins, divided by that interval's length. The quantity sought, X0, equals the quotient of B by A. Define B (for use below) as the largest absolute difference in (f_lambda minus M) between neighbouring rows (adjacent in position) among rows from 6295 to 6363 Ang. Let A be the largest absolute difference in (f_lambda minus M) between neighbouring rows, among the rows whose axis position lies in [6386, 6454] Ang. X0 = 0.6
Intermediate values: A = 1.76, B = 1.1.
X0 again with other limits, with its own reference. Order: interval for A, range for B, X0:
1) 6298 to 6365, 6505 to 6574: 1.3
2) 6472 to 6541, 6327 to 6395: 0.9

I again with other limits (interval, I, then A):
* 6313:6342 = 0.7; 2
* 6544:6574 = 1.9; 7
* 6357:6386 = 2.2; 9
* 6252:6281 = 1.8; 6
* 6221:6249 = 1.6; 5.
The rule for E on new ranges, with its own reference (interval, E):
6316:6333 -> 0.09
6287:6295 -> 0.01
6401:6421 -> 0.10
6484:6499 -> -0.03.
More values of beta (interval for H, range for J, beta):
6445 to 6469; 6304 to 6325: 0.0106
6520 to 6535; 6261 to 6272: 0.0016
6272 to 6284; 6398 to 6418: 0.0056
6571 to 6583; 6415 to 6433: 0.0066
